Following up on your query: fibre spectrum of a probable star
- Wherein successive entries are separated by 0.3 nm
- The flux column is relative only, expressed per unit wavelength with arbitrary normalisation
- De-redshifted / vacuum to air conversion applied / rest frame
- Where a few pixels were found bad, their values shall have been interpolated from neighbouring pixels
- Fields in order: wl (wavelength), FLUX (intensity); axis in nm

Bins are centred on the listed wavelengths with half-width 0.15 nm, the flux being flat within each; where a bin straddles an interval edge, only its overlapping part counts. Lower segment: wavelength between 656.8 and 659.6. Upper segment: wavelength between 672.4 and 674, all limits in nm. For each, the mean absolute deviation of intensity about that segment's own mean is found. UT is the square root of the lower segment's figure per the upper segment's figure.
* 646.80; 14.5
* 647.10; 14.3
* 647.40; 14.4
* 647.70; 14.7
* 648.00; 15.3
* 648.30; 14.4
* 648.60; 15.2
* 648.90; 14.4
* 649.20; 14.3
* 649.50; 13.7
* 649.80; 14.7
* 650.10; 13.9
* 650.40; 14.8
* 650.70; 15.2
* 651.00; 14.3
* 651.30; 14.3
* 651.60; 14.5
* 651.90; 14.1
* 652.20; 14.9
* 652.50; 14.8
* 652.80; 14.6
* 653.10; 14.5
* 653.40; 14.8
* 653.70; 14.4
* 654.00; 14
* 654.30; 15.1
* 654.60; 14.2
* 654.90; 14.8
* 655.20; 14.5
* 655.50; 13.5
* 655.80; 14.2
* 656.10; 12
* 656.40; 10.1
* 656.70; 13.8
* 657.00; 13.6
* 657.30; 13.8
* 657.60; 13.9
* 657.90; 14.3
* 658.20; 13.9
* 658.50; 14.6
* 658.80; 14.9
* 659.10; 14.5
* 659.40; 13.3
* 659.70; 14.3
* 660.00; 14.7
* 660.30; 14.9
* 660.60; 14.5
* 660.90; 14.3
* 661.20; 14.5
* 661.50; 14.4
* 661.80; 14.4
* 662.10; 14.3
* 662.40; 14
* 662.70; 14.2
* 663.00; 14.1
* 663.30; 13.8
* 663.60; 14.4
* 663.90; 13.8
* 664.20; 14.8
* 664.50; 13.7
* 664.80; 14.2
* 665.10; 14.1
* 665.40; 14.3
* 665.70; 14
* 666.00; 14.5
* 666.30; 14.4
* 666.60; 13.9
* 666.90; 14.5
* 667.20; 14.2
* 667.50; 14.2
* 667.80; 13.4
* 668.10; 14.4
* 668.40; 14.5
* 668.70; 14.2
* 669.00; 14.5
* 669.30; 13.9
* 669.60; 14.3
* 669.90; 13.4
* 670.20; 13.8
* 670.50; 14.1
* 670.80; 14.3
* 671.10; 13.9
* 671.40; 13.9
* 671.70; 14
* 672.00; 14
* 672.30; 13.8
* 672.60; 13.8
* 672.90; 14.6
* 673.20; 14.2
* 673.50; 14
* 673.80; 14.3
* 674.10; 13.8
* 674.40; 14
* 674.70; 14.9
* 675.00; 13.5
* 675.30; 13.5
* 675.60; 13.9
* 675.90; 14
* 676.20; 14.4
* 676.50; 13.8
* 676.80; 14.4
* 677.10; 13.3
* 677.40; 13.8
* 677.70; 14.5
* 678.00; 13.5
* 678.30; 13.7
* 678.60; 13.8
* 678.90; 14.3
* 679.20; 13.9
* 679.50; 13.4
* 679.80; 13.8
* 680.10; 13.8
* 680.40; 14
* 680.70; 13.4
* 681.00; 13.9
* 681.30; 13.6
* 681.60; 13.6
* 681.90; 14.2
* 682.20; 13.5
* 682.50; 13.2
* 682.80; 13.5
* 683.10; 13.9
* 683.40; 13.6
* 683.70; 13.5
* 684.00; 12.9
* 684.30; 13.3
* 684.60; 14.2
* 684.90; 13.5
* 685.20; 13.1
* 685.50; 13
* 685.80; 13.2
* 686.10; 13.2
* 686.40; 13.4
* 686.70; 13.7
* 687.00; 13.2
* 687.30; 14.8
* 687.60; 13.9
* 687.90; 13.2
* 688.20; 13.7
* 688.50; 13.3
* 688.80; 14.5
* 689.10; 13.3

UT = 1.4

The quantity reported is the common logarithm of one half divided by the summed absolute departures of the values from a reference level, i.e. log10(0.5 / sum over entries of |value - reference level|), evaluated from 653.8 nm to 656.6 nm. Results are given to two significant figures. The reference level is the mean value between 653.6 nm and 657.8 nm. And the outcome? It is -1.3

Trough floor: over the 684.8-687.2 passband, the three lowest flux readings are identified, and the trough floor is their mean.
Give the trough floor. 13.1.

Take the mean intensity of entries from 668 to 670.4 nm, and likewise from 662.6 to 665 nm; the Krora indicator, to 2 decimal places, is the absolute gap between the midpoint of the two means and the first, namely 0.00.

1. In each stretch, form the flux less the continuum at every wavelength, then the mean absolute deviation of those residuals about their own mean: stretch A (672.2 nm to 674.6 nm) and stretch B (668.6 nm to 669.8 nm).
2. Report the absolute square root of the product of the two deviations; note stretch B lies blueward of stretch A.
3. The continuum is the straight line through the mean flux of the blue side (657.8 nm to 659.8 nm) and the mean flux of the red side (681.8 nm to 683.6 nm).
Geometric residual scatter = 0.20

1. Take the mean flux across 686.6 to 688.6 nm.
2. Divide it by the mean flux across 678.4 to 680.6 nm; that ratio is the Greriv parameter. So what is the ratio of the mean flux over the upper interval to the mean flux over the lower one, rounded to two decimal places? 0.99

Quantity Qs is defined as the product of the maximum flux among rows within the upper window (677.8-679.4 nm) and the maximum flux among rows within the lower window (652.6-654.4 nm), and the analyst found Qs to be 216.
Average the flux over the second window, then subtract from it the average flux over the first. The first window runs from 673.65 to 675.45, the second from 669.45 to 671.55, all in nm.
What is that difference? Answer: -0.04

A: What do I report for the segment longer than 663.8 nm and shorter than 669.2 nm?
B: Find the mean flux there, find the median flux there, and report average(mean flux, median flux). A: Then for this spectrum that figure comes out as 14.20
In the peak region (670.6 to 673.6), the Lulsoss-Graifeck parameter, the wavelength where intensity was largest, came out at 672.90 nm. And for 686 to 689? 687.30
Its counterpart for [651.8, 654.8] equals 654.30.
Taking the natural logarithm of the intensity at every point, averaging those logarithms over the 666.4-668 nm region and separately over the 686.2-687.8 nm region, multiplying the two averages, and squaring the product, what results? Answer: 48.0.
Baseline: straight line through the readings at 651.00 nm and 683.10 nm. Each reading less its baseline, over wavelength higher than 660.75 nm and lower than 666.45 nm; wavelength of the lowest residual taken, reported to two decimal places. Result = 664.50 nm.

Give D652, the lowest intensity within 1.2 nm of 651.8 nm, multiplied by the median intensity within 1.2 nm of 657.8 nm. 196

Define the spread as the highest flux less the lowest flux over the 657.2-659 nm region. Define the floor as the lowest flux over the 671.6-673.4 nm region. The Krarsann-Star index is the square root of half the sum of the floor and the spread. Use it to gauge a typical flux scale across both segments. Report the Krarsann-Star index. 2.729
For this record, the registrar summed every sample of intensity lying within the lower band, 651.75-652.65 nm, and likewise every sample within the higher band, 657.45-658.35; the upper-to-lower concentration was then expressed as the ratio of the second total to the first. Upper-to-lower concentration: 0.961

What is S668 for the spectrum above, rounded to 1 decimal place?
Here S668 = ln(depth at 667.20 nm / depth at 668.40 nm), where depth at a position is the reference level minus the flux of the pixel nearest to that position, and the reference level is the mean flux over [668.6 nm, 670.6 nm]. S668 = -1.0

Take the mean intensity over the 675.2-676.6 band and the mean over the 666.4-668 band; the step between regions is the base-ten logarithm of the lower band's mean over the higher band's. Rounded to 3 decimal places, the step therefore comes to 0.004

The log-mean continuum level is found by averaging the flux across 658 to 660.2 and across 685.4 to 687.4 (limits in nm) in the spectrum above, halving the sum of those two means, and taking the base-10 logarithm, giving 1.14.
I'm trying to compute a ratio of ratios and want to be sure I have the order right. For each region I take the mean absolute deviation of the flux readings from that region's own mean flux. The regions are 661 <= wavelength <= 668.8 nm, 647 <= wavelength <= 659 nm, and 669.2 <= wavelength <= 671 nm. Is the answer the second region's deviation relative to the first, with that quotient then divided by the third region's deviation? 9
